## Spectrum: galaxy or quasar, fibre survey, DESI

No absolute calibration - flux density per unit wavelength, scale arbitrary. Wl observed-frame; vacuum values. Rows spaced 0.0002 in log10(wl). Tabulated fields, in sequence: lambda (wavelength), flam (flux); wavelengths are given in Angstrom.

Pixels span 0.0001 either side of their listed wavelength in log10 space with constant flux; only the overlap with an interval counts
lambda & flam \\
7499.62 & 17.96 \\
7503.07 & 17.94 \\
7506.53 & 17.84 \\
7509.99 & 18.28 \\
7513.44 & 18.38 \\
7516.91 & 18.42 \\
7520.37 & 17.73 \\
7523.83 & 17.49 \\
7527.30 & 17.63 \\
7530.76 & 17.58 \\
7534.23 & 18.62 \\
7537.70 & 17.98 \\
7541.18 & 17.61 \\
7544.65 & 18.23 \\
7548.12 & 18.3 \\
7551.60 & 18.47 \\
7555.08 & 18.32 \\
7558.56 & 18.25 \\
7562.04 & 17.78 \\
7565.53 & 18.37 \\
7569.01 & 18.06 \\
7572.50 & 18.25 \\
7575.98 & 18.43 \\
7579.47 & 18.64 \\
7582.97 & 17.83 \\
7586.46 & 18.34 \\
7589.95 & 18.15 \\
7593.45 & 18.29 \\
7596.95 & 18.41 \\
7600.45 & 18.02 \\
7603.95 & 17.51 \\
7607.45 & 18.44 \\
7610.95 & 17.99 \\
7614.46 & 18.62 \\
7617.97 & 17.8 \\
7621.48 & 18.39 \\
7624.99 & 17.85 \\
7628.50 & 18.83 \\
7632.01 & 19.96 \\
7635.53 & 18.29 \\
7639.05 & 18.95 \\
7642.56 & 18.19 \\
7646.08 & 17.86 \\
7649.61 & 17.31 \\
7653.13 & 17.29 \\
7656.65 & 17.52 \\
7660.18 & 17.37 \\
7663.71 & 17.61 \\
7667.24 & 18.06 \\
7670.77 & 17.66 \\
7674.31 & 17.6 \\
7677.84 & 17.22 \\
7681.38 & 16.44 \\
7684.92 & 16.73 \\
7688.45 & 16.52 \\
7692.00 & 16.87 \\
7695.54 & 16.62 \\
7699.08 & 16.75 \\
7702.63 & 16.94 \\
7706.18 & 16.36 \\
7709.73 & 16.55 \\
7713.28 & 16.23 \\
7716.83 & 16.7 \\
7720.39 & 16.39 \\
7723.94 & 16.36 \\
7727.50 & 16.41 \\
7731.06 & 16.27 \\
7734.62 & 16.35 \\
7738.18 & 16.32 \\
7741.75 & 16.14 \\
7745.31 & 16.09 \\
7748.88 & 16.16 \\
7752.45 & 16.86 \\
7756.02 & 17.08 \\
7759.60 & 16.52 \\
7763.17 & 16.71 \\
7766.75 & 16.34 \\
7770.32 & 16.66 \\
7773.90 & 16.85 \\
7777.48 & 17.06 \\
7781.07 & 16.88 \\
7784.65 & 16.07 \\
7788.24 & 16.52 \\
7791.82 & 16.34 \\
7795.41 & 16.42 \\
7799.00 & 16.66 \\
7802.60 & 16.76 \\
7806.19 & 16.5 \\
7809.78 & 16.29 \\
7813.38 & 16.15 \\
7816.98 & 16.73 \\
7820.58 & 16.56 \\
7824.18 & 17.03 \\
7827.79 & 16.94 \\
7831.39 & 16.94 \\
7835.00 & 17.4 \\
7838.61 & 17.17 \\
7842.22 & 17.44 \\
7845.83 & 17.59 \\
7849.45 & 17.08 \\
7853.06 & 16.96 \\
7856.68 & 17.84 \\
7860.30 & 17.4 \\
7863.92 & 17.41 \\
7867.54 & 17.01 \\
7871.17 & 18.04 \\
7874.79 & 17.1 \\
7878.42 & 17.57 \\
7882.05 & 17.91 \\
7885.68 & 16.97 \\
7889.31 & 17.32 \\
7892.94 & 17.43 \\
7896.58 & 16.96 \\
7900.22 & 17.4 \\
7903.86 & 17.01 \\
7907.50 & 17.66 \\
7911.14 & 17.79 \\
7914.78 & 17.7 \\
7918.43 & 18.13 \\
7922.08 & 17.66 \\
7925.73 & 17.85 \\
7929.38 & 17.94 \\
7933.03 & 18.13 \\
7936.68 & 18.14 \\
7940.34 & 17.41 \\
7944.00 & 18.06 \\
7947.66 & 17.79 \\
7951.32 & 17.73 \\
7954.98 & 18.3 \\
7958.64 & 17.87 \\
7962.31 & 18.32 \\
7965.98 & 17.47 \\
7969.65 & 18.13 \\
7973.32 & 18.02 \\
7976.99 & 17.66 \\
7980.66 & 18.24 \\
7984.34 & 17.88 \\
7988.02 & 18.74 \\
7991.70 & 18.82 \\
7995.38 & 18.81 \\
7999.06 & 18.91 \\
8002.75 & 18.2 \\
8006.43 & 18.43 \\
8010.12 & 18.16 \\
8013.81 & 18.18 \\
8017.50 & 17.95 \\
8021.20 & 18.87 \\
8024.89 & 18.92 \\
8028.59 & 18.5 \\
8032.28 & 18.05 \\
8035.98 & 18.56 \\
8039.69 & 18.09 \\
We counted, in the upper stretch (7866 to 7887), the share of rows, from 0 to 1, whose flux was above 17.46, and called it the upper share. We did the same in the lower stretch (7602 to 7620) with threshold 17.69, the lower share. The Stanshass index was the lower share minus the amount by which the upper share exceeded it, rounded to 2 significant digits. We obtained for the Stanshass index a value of 1.1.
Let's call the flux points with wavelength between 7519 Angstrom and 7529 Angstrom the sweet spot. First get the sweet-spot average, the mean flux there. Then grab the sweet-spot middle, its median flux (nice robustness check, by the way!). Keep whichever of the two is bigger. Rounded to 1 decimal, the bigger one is 17.6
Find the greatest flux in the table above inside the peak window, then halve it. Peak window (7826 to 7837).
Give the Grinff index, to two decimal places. 8.70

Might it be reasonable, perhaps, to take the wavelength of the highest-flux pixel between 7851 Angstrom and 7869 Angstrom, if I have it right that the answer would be 7856.68 Angstrom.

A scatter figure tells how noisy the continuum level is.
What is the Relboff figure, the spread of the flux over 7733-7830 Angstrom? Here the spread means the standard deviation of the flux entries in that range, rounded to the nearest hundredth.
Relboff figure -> 0.31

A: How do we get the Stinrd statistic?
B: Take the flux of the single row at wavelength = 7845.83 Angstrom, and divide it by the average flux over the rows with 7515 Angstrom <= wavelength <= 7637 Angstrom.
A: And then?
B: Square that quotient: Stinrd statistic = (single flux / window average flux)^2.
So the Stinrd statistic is 0.93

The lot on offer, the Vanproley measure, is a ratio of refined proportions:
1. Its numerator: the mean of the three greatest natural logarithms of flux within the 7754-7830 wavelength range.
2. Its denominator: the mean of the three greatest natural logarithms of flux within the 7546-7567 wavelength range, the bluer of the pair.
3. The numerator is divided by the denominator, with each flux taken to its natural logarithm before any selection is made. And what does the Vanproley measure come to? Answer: 0.97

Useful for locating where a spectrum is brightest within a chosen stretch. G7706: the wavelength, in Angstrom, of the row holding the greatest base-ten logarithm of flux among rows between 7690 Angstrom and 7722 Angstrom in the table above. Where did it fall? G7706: 7702.63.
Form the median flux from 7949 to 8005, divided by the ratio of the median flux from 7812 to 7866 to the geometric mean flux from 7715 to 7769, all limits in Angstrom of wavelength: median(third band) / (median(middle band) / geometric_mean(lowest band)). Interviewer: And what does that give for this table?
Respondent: 17.5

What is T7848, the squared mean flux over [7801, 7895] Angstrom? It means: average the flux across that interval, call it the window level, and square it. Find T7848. 294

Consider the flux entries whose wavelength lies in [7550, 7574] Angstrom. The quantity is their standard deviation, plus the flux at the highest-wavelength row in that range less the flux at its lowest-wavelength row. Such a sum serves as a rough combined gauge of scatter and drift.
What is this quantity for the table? 0.0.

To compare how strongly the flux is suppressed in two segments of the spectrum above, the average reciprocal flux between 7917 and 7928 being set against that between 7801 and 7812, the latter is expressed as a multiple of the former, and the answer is 1.08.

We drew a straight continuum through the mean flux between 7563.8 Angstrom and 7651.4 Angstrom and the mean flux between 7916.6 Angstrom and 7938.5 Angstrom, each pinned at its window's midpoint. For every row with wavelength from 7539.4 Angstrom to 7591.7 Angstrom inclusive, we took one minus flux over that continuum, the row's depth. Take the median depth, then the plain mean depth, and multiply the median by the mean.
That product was 0.000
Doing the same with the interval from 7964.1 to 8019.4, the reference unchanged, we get 0.000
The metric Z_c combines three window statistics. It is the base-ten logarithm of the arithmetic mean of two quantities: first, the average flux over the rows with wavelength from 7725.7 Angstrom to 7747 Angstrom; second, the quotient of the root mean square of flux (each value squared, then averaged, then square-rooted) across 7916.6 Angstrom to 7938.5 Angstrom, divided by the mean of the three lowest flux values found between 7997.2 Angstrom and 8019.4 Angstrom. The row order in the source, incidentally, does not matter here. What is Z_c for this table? 0.936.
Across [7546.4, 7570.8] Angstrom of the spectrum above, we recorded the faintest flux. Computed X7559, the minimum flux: 17.78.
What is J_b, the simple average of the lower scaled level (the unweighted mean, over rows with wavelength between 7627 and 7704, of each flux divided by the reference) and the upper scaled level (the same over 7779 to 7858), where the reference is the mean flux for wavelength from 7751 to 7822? 1.04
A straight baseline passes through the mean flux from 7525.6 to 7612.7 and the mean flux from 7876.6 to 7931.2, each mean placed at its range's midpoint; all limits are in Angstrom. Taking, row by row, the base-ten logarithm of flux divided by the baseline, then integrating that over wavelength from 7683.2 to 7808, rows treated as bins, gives -4.1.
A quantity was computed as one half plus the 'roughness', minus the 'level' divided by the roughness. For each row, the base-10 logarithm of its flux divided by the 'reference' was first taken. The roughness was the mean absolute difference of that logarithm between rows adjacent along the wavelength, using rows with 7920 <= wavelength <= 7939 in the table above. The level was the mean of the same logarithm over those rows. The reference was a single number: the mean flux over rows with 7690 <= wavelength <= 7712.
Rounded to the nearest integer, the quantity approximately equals -10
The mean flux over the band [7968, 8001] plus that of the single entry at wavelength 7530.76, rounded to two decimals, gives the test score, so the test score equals 35.94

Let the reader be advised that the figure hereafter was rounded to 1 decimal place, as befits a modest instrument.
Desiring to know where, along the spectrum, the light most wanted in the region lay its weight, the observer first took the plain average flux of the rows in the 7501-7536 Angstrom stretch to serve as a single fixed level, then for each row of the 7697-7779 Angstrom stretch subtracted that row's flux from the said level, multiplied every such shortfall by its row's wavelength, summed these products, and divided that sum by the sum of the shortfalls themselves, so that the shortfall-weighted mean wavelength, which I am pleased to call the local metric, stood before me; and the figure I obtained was 7737.2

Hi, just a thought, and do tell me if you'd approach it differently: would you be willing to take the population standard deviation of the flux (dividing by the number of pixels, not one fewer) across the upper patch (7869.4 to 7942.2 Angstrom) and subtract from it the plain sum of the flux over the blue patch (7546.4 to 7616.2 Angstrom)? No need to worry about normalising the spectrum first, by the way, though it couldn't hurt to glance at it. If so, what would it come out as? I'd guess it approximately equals -364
